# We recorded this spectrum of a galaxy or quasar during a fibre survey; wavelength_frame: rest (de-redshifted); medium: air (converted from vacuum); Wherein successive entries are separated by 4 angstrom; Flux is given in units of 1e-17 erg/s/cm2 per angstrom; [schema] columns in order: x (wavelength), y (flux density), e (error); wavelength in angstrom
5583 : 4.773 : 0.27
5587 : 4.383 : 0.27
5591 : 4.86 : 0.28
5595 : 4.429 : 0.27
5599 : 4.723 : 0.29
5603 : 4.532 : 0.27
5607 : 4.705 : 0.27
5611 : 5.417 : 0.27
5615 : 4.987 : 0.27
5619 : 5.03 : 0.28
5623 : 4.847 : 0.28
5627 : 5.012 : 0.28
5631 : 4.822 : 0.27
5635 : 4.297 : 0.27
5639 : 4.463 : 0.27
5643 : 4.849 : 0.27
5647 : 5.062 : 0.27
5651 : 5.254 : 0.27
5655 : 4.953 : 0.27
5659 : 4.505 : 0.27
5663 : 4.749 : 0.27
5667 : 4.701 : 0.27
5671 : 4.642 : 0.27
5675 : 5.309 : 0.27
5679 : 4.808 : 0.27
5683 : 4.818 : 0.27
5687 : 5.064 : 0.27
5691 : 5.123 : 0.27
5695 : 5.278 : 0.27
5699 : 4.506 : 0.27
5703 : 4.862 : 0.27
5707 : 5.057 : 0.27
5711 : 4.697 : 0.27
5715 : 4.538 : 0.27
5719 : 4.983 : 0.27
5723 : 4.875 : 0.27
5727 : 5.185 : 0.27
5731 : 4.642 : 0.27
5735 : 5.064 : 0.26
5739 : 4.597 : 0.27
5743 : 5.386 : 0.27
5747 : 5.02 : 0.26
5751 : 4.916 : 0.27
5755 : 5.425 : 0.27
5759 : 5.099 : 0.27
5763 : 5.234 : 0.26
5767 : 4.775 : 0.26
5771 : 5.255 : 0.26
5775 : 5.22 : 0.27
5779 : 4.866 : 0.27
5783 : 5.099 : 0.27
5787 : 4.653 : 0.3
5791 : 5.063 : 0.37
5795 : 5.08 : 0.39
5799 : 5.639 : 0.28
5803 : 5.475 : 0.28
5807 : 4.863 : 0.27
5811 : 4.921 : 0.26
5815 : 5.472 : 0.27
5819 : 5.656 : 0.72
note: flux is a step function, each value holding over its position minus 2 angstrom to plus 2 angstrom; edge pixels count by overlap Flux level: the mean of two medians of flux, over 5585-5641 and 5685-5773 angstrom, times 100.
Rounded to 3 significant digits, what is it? 491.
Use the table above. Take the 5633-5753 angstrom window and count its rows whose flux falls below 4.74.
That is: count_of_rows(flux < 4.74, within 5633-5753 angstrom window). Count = 10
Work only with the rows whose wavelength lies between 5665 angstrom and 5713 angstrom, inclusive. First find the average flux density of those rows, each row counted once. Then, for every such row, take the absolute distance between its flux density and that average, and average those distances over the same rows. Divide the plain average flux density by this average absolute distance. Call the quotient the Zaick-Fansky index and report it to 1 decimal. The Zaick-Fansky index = 22.6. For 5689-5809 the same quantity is 21.9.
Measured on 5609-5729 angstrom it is 22.5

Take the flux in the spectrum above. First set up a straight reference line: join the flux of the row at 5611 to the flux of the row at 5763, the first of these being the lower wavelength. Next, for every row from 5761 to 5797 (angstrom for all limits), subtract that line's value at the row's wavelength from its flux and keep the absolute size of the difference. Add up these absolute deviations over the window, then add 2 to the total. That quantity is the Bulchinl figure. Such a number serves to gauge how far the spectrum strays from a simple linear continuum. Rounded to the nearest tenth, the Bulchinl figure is 3.7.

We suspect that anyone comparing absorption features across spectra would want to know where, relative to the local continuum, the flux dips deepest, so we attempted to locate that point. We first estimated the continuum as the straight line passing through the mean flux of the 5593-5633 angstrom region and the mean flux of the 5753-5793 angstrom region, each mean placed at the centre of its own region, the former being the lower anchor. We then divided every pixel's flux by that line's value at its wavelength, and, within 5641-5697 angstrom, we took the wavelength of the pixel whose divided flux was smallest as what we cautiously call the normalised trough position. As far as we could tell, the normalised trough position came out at 5659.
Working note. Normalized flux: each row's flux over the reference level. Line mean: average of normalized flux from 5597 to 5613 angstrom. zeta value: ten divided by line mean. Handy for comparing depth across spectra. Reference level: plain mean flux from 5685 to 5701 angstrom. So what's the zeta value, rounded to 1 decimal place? 10.3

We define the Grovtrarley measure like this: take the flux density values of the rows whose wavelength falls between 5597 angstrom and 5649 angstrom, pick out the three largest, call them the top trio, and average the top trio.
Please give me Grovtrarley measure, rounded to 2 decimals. 5.17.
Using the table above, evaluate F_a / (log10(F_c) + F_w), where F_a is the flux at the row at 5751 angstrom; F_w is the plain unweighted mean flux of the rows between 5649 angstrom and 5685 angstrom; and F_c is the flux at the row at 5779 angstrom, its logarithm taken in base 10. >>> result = 0.886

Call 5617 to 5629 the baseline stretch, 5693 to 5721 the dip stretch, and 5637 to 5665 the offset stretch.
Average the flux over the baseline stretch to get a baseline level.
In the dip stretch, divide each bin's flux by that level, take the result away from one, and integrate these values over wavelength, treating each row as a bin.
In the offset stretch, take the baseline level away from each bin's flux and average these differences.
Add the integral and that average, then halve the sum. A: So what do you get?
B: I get 0.27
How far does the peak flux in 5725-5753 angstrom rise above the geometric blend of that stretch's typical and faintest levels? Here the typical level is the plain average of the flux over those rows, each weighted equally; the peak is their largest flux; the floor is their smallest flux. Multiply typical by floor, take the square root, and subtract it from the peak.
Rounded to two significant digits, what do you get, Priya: 0.60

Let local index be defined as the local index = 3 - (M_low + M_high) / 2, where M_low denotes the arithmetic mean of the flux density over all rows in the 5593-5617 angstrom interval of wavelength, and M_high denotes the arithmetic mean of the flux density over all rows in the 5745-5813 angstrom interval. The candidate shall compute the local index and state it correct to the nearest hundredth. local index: -1.95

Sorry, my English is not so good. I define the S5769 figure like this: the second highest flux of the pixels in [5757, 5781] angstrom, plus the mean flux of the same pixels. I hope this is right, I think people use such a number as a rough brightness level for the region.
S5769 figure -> 10.31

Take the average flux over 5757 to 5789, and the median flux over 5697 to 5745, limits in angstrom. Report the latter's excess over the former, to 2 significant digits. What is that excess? -0.16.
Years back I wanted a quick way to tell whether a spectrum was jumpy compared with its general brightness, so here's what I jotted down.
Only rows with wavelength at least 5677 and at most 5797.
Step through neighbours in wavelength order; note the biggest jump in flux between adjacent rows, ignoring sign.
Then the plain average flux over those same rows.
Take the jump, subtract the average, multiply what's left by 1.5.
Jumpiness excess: -6.28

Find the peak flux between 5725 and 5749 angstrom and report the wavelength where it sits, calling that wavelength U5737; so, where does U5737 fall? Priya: 5743 angstrom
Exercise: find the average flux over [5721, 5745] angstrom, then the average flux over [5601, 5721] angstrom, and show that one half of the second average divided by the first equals 0.490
